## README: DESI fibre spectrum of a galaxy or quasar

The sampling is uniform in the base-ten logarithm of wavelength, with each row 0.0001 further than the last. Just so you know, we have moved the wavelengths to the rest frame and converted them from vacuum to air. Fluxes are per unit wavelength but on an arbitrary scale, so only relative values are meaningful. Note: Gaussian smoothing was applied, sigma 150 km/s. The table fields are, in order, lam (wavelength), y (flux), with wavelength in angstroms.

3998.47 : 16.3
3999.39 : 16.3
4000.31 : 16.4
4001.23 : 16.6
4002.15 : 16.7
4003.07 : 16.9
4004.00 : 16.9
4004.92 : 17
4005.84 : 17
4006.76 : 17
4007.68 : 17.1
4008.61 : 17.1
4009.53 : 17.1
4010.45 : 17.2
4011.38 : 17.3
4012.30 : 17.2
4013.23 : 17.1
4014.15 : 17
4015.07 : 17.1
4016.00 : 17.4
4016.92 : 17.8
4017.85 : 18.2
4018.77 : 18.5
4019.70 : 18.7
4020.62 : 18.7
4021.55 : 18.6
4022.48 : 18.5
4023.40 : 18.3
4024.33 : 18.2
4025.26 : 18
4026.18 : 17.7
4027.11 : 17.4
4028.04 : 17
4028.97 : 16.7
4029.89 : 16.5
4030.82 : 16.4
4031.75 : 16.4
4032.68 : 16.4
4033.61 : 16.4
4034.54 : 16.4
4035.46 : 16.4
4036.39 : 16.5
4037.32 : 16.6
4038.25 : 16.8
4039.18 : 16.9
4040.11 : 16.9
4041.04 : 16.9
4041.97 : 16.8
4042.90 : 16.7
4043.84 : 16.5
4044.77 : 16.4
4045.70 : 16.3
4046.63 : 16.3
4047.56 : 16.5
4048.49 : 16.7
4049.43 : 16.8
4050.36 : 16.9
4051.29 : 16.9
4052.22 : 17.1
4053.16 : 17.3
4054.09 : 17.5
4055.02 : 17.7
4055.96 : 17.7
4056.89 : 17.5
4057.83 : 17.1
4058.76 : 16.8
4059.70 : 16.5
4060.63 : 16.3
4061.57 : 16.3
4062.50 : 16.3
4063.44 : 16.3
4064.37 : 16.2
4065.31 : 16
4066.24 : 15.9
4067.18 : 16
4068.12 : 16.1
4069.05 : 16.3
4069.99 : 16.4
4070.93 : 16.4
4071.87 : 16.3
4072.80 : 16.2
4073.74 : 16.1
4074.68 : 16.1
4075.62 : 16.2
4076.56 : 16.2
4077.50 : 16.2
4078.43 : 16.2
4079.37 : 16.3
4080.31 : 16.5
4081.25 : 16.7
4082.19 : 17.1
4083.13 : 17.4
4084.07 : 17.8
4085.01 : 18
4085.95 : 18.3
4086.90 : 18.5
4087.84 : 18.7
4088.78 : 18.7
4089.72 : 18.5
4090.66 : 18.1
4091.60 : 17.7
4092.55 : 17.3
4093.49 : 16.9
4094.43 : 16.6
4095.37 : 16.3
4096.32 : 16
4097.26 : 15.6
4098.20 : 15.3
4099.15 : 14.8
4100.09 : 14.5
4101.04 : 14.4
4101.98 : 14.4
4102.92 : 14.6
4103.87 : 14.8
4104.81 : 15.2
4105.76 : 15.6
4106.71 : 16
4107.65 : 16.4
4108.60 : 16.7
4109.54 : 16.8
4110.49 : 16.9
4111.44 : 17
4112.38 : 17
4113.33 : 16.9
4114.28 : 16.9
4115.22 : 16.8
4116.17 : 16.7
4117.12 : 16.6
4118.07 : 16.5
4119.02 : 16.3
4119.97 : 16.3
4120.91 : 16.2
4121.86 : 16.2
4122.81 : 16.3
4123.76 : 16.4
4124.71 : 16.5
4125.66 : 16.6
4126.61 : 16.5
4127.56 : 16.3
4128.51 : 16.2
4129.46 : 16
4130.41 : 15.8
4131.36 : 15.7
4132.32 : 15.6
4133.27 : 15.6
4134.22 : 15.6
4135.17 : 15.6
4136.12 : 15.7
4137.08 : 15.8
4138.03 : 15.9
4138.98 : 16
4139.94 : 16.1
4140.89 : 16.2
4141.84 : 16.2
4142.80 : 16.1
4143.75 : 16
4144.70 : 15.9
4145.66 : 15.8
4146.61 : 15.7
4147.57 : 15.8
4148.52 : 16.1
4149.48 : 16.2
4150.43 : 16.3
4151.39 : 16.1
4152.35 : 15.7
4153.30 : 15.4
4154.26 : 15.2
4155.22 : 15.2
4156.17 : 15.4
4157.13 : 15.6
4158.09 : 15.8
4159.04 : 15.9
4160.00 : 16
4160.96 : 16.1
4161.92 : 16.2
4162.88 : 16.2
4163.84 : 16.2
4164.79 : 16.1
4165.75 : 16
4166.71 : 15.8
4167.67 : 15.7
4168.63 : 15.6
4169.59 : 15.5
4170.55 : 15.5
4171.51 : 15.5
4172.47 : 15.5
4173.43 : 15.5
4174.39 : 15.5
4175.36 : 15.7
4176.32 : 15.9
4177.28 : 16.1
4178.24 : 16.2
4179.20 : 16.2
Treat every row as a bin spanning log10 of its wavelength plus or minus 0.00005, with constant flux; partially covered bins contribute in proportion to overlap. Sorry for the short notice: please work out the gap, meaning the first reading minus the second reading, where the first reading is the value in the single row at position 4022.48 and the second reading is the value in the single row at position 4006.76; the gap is 1.5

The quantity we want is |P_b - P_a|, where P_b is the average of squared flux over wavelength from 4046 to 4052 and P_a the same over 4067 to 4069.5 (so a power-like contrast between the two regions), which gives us 18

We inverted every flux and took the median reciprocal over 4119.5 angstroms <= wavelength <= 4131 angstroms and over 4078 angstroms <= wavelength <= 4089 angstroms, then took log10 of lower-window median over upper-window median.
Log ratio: -0.033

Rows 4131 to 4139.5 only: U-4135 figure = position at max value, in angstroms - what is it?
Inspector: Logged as 4138.98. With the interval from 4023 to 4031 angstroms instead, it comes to 4023.40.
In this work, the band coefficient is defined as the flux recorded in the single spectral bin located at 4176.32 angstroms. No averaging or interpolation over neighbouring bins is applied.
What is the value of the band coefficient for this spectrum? 15.9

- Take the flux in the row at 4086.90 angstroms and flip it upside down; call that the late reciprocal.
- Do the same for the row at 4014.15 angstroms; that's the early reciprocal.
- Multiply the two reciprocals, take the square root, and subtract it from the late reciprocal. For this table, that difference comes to -0.0023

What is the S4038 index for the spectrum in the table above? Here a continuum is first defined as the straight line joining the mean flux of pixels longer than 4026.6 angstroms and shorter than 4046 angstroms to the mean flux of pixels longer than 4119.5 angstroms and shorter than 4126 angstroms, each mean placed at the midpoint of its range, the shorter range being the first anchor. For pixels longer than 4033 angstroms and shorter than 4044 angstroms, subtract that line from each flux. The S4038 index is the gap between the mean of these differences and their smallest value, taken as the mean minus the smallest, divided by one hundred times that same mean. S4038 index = 0.11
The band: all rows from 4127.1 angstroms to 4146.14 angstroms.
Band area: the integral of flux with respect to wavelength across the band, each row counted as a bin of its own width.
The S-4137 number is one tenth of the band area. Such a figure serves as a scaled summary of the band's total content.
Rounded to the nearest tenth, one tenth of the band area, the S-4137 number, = 30.3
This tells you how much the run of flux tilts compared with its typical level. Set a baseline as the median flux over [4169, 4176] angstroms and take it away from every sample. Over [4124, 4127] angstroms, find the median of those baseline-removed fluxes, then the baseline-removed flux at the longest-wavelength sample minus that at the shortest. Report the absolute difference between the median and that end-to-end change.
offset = 1.00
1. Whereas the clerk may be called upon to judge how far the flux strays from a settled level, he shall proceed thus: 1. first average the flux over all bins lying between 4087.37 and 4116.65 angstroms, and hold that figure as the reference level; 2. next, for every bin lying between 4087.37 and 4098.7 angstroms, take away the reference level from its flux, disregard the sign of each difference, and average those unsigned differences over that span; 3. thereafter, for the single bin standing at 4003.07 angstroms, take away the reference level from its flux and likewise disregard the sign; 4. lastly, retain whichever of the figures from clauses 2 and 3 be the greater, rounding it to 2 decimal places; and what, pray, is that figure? 1.14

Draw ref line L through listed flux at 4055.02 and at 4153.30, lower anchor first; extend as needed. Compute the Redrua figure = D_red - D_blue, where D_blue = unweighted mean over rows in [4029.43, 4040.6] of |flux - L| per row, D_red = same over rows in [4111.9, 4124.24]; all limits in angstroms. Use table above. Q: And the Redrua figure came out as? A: -1.3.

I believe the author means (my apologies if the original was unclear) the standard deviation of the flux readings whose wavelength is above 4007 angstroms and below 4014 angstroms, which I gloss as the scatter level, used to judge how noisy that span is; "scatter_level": 0.1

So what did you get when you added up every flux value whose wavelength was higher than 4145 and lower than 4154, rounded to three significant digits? 143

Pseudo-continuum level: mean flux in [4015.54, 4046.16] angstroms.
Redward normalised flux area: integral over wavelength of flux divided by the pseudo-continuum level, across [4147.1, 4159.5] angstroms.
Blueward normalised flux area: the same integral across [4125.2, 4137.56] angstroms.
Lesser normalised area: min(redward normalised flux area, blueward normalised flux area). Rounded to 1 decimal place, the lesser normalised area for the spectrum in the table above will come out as 11.4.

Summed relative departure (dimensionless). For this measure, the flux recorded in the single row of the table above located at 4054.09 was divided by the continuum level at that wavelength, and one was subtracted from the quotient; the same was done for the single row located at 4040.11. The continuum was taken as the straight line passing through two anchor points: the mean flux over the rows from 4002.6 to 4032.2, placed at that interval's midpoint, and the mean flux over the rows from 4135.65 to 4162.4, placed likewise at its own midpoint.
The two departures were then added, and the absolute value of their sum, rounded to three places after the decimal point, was 0.014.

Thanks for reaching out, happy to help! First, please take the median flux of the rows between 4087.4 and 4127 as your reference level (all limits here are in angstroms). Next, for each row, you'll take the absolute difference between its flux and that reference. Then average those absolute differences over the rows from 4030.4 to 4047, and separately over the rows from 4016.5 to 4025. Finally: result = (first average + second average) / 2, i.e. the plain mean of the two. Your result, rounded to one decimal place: 1.0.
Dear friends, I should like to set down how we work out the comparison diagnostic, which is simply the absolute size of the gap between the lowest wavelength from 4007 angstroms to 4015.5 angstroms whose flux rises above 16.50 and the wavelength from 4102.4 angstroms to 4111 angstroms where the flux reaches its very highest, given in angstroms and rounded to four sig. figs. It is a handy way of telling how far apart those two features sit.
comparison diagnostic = 102.8 angstroms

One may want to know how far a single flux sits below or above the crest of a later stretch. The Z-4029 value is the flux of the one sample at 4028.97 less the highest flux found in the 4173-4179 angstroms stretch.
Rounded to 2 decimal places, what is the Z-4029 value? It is 0.50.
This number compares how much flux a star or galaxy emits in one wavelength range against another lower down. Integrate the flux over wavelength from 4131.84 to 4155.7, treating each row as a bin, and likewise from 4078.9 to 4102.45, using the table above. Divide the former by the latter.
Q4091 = 0.954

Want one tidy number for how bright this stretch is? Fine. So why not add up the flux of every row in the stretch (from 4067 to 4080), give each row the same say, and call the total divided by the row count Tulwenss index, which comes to 16.2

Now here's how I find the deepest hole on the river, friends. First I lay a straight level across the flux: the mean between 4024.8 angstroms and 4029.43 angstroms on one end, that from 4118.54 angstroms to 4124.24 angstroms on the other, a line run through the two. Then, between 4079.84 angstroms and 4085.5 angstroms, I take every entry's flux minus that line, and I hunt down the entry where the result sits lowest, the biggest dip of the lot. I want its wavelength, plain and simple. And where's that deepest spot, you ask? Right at 4080.31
